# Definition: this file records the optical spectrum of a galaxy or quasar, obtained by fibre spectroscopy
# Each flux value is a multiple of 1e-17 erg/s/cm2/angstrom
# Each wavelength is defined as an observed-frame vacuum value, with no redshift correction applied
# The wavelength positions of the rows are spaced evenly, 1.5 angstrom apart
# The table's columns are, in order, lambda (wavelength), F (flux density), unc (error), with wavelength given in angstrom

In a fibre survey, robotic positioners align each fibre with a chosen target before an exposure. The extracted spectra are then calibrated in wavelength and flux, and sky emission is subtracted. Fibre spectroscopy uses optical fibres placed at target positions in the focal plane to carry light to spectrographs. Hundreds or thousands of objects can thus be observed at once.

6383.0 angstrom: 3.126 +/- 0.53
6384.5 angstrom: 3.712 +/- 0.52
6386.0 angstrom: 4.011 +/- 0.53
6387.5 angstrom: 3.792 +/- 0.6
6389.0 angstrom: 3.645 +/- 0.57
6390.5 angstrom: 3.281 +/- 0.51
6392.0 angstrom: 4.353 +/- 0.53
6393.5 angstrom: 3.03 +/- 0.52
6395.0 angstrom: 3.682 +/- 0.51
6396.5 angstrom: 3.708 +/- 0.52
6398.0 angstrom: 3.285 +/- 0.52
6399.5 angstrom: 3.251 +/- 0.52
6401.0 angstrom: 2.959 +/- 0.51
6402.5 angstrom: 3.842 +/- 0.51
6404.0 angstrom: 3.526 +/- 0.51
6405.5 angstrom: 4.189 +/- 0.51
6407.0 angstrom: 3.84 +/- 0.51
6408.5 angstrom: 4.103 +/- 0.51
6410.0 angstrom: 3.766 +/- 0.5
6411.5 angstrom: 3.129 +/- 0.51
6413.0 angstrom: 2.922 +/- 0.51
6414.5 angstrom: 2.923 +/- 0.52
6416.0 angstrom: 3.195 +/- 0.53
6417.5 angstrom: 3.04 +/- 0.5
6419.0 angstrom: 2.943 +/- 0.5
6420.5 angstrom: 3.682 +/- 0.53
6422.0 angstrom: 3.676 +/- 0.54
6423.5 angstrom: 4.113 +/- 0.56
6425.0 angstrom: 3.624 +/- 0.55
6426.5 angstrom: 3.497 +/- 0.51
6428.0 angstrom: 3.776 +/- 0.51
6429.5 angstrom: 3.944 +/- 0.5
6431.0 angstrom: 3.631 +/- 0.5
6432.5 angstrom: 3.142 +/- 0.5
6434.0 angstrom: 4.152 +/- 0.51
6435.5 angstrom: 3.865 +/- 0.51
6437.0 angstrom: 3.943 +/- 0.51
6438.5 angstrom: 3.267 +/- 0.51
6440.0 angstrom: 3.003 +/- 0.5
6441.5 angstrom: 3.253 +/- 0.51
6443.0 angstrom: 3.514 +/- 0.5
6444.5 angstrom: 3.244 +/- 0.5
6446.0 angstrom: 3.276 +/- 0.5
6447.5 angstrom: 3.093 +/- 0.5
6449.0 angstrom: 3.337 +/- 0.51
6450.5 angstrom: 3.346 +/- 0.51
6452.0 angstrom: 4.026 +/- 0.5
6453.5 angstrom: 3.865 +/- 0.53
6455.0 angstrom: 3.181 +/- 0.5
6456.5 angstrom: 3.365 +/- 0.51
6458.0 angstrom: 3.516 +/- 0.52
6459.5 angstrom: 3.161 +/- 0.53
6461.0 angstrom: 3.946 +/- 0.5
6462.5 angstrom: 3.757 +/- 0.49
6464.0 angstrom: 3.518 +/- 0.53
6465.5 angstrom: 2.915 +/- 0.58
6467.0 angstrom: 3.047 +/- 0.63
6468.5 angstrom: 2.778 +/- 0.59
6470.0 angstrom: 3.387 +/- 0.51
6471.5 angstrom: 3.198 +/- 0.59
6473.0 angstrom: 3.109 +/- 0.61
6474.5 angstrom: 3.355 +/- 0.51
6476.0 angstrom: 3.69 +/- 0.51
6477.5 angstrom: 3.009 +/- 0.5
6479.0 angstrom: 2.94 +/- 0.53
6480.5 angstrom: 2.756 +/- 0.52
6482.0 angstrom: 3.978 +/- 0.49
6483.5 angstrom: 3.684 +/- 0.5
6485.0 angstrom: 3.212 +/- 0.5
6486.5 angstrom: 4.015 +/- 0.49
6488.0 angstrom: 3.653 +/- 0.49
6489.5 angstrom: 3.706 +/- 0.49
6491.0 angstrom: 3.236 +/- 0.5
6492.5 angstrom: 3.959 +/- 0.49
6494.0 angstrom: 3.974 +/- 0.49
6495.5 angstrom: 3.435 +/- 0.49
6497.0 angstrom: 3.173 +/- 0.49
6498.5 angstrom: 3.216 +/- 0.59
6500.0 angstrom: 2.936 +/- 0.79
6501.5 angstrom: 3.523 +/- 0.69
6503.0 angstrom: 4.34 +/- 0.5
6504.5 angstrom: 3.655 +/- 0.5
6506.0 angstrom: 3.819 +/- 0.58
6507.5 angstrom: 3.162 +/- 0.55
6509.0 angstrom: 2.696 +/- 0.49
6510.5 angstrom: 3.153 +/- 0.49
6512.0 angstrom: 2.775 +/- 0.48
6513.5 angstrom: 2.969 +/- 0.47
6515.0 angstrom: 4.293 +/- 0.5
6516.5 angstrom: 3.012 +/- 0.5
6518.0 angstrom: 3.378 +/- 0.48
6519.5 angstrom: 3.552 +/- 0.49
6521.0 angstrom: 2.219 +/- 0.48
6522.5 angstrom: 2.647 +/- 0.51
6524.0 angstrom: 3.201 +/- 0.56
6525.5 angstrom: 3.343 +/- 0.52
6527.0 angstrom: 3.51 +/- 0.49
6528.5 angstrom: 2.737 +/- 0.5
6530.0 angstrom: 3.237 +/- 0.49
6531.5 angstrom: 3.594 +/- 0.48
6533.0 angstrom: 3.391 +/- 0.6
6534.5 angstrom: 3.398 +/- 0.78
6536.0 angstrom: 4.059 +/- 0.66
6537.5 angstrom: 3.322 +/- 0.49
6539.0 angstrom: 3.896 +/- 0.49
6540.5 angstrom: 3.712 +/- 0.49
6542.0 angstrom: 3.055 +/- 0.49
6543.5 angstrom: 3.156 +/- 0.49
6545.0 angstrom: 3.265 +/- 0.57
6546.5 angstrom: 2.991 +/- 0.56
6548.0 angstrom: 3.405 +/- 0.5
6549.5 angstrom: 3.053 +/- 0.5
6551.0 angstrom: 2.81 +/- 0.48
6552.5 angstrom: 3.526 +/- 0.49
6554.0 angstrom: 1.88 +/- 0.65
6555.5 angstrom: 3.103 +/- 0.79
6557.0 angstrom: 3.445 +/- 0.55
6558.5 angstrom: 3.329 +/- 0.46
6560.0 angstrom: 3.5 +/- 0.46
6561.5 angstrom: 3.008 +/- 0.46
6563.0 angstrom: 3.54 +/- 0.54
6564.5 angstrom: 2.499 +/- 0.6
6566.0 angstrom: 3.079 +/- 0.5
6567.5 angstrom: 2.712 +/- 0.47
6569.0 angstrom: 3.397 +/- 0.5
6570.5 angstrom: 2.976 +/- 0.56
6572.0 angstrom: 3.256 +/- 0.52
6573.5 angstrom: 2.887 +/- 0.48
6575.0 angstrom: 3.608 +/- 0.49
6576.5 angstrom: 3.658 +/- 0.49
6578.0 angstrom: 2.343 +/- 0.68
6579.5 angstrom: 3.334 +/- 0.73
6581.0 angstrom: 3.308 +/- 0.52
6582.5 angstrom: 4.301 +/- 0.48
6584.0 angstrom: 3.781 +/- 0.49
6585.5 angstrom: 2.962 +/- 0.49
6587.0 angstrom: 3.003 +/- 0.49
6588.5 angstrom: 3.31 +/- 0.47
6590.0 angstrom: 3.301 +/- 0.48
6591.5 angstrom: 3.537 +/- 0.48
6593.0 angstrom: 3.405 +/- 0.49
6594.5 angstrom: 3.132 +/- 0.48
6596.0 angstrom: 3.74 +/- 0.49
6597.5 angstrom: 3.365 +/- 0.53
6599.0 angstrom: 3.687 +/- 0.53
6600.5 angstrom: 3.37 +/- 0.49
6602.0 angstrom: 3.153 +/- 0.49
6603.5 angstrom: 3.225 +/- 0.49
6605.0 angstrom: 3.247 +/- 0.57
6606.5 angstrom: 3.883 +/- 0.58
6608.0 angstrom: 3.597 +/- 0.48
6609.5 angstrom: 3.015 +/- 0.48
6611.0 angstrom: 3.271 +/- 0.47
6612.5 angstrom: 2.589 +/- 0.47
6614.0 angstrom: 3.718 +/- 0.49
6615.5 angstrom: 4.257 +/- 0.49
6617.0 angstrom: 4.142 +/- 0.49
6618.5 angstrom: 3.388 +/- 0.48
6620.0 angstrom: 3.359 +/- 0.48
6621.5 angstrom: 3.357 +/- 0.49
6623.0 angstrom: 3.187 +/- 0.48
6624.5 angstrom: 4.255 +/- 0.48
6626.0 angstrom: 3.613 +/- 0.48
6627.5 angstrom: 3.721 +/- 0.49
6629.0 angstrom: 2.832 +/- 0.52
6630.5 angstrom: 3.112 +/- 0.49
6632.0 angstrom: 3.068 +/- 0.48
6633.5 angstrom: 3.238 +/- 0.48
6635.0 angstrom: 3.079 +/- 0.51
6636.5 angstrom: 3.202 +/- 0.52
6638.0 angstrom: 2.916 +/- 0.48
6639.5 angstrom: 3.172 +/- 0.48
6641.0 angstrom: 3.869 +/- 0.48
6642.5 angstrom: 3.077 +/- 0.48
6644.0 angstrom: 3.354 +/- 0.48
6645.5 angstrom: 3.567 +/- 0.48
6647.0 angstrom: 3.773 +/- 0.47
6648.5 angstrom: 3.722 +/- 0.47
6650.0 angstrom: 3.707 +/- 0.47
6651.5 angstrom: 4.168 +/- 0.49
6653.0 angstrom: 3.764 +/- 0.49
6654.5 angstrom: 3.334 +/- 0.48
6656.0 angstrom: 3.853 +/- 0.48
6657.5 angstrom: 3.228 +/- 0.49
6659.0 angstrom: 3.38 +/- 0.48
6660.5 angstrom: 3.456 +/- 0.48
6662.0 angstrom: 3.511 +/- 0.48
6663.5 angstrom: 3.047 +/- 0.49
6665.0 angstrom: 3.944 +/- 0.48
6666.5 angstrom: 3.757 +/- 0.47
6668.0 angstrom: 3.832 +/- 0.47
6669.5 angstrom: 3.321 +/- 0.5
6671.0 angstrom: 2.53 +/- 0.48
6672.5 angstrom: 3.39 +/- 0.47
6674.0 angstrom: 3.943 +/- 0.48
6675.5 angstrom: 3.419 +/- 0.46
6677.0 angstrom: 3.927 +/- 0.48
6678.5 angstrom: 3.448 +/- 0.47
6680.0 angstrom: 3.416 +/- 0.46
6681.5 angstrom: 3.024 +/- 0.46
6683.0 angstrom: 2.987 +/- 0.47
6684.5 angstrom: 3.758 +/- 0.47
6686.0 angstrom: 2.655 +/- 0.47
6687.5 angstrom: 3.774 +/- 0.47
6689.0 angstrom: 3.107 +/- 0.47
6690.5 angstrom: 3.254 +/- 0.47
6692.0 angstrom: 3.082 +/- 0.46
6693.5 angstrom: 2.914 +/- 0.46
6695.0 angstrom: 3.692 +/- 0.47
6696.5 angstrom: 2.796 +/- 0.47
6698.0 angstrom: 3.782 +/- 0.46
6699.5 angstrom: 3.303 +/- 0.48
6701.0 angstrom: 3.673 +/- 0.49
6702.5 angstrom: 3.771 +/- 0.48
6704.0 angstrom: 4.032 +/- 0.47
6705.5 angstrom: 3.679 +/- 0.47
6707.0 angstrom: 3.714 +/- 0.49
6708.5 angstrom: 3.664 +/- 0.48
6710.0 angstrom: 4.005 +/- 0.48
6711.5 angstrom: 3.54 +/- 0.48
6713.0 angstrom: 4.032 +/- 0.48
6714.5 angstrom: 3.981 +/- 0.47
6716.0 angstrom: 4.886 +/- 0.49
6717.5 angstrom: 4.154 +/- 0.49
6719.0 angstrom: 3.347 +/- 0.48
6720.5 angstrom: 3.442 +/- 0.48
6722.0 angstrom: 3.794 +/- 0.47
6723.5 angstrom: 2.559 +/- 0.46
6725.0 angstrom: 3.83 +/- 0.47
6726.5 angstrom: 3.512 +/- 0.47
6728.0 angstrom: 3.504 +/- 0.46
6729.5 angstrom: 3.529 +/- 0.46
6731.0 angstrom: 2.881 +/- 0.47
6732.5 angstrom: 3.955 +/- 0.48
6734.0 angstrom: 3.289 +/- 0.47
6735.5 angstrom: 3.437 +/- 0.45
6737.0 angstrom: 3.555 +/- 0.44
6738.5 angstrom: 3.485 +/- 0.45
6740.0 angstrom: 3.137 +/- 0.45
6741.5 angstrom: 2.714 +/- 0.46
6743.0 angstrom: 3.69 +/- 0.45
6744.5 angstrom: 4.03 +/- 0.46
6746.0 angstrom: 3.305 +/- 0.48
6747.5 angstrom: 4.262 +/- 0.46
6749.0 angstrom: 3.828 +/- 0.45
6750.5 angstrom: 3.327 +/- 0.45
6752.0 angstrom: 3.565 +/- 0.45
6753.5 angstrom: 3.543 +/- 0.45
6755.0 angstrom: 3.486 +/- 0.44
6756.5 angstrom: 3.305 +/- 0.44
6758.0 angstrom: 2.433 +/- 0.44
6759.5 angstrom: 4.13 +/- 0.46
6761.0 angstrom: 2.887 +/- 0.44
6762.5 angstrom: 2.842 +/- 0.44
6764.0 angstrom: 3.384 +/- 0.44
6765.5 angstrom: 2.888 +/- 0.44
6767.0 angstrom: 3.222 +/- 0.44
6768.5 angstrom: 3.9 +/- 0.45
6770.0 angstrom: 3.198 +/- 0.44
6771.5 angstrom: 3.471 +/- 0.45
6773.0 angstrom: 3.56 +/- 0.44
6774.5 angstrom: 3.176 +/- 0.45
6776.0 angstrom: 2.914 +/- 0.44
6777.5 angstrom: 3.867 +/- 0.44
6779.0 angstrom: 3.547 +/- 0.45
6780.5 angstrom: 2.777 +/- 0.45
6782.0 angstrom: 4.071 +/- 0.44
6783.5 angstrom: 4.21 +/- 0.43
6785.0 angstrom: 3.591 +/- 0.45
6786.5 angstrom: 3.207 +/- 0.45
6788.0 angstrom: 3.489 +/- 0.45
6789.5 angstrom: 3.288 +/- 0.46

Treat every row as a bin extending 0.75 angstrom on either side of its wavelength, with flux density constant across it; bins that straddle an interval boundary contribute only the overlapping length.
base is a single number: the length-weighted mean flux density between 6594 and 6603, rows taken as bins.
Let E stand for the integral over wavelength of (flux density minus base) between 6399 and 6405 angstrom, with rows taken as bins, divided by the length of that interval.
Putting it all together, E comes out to 0.02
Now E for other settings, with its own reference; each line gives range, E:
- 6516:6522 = -0.39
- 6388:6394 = 0.20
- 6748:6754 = 0.19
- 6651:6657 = 0.33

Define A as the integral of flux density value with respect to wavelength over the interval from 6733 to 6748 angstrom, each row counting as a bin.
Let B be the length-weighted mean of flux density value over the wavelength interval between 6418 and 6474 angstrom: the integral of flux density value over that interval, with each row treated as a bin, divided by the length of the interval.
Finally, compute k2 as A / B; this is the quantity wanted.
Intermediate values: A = 52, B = 3.46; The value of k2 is 15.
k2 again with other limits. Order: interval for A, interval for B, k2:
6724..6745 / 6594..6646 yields 21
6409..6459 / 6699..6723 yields 46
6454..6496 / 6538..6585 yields 45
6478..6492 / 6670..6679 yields 14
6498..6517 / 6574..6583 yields 19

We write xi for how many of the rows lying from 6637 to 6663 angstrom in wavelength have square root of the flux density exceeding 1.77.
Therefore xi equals 15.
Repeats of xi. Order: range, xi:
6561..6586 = 9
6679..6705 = 10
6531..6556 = 11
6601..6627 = 15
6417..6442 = 14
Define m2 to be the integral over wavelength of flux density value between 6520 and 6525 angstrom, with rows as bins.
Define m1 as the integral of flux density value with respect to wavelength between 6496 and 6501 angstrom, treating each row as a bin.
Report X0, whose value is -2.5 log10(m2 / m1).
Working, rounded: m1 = 15.7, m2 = 14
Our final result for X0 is 0.14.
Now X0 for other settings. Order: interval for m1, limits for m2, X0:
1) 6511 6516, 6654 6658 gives 0.19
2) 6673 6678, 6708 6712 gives 0.24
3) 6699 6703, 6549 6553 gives 0.16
